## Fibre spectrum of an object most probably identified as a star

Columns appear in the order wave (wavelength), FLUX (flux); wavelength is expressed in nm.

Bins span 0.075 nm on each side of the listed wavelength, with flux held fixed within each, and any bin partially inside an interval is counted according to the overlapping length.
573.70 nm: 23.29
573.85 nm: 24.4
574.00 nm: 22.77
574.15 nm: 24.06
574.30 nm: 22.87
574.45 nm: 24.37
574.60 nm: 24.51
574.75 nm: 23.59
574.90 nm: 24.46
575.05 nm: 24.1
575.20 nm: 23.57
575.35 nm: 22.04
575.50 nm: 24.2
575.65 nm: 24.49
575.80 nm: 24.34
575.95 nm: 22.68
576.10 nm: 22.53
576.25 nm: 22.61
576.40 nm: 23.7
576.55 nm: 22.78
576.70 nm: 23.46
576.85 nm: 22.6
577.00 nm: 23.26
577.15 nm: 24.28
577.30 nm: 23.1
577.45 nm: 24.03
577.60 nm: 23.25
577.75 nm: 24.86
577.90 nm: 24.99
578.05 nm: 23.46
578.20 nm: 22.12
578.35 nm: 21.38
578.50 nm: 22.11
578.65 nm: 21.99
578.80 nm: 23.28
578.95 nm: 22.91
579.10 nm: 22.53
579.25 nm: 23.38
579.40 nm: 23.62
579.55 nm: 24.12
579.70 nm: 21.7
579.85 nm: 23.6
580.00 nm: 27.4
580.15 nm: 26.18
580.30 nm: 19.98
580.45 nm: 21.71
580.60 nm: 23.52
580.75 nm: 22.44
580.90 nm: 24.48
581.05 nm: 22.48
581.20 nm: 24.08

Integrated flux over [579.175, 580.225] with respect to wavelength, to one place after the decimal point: 25.5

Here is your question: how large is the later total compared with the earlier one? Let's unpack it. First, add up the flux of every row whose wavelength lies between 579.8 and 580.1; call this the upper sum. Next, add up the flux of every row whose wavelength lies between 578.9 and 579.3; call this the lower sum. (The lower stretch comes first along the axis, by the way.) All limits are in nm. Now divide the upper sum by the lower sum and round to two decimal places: 0.74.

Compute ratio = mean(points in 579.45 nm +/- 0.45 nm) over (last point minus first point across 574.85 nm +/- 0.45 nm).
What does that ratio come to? -29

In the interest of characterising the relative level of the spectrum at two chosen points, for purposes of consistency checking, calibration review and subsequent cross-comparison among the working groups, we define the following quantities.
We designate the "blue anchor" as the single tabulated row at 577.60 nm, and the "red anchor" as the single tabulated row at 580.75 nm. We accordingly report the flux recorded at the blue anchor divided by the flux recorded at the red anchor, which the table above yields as 1.04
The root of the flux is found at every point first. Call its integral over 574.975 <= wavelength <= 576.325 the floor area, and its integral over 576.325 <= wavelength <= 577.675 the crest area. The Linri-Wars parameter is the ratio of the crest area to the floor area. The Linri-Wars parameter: 1.000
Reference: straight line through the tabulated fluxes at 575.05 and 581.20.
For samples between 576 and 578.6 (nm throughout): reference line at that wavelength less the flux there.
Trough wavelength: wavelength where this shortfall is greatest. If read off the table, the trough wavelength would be 578.35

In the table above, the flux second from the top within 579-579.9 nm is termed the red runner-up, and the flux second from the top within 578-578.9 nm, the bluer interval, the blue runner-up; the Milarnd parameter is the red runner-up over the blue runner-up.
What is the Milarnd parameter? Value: 1.015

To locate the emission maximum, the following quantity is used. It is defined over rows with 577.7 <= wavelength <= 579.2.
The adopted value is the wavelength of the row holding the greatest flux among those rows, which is 577.90 nm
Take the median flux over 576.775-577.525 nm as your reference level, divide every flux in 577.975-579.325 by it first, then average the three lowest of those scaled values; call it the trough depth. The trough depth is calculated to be 0.938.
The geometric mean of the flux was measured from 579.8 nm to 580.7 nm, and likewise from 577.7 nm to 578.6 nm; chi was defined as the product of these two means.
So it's 545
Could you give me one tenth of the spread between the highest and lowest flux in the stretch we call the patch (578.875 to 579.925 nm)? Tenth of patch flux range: 0.24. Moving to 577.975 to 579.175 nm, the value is 0.21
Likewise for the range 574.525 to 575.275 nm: 0.09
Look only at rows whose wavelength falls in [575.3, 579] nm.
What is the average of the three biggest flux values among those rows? 24.8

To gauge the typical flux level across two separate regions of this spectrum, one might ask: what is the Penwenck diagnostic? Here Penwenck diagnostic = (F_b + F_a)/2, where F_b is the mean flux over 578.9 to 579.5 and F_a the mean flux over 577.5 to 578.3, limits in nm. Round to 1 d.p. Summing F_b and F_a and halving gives 23.4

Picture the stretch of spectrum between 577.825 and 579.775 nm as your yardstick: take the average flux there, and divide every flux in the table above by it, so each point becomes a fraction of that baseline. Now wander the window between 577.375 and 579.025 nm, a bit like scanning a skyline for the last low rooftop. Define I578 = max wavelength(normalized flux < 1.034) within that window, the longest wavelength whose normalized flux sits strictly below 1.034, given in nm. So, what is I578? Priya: 578.95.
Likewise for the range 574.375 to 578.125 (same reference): 578.05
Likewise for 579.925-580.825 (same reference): 580.75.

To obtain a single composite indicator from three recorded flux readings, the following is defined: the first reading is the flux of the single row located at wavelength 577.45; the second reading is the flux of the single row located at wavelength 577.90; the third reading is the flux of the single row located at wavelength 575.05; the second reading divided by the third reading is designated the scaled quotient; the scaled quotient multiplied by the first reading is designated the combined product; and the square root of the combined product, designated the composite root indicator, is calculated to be 4.99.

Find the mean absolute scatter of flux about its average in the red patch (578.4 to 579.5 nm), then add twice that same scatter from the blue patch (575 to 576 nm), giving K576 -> 2.0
